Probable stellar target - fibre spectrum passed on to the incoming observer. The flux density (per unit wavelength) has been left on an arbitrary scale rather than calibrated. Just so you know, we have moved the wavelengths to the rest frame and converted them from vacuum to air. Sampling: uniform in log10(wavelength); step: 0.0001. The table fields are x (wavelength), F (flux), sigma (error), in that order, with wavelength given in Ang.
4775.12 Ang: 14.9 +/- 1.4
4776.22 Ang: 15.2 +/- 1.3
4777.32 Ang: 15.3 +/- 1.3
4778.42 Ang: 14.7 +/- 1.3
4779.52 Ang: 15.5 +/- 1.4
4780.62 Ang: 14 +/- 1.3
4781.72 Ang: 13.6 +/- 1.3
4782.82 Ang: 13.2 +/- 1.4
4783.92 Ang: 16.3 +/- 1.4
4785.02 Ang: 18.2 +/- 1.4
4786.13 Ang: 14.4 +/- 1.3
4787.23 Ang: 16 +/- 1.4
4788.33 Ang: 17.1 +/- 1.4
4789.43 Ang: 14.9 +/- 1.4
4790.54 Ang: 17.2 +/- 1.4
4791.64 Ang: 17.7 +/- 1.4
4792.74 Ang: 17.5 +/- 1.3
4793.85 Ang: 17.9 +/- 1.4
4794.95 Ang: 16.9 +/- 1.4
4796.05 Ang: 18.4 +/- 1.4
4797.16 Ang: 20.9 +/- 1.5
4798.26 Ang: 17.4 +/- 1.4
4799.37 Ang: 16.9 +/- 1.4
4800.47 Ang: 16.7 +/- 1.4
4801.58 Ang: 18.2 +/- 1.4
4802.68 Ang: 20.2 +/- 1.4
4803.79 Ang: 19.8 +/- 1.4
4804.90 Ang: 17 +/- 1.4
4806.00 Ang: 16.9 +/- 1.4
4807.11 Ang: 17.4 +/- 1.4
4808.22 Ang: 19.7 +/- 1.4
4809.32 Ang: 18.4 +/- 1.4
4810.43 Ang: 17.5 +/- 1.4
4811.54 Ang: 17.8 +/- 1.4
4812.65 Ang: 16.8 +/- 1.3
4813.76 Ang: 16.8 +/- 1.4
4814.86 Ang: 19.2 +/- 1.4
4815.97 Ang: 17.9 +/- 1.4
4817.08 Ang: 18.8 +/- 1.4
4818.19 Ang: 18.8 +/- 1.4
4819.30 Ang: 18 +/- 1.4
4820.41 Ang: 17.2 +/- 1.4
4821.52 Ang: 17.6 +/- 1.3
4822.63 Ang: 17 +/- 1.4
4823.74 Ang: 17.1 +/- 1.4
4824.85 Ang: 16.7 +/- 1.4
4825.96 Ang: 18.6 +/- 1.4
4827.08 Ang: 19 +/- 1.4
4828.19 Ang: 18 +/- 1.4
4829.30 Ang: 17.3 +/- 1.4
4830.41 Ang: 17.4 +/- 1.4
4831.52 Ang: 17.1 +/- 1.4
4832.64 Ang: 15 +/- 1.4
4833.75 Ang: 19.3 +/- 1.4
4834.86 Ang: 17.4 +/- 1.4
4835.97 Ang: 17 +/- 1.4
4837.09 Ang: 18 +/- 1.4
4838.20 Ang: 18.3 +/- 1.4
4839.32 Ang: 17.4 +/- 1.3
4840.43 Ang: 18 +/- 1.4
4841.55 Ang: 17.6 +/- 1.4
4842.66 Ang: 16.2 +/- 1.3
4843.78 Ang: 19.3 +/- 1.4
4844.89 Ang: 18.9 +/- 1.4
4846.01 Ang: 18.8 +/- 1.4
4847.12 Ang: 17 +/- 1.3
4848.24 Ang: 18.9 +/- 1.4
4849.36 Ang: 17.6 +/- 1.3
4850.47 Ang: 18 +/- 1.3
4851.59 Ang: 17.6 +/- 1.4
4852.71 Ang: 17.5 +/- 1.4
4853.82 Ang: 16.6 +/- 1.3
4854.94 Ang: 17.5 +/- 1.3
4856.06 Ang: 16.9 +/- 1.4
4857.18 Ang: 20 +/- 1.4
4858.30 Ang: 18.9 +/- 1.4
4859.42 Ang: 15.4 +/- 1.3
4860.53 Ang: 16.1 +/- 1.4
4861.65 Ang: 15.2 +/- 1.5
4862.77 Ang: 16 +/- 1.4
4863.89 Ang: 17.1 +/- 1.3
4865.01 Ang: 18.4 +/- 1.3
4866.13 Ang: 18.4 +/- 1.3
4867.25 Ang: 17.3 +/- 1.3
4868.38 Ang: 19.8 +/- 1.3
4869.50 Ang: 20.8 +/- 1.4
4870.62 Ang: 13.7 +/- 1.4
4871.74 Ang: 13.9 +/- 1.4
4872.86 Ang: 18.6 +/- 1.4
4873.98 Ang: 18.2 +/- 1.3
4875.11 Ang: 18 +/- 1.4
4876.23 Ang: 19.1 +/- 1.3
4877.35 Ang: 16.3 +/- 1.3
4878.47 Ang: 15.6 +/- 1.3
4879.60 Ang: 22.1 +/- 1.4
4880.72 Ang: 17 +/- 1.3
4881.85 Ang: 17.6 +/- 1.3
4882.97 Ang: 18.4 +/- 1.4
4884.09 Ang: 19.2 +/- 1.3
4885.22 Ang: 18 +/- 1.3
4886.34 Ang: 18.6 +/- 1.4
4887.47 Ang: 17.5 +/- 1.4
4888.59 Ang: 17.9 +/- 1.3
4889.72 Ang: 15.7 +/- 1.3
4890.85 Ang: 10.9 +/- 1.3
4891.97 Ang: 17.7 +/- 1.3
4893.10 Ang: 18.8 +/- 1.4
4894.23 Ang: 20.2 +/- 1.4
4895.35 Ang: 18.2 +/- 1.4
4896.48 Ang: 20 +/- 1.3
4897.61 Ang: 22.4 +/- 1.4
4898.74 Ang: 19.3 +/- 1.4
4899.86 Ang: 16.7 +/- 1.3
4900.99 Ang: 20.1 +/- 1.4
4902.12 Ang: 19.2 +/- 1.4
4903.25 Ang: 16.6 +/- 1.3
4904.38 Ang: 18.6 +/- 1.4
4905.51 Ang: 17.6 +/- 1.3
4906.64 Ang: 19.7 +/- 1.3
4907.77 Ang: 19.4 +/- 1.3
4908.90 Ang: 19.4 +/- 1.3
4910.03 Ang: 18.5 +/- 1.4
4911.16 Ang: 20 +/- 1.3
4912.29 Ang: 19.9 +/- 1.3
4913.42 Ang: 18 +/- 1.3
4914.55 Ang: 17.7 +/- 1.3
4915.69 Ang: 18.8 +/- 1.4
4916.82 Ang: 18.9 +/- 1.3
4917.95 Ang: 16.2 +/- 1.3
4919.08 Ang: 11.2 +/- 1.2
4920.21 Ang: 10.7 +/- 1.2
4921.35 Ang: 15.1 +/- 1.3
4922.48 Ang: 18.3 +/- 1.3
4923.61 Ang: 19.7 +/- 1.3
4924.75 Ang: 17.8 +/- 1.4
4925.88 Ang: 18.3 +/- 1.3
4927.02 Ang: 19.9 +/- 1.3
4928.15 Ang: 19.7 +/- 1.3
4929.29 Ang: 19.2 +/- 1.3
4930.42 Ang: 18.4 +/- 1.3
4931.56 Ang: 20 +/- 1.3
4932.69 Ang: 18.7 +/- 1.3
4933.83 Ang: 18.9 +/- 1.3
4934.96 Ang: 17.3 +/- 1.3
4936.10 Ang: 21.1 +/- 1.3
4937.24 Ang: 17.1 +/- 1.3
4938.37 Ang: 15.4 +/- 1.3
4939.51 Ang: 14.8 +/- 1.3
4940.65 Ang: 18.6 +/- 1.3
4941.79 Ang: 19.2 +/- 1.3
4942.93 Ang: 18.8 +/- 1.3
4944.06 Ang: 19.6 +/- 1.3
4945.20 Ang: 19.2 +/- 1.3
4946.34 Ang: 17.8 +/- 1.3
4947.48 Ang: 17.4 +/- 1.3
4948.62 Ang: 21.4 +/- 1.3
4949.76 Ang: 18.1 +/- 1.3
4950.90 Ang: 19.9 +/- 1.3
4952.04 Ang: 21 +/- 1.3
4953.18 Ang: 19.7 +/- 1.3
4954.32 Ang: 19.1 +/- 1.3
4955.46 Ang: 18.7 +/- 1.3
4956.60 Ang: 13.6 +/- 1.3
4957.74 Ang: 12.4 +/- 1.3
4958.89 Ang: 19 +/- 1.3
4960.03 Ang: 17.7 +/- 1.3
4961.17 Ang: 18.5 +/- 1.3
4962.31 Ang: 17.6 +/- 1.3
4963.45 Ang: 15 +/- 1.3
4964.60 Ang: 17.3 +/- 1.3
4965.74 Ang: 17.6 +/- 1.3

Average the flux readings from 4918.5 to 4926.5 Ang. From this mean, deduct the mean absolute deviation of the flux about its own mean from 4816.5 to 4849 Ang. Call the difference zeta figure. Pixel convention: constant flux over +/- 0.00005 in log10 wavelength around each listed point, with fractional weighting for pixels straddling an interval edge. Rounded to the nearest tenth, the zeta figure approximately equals 15.1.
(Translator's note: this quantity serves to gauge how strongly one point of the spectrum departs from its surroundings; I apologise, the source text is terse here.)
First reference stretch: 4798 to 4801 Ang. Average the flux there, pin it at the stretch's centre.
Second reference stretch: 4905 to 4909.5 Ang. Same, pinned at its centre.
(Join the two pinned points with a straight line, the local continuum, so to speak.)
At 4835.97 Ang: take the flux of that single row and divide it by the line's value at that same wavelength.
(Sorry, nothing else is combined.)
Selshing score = 0.96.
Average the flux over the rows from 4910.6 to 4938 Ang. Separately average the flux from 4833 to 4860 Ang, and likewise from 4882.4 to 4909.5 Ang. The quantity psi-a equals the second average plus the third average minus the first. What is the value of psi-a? 18.2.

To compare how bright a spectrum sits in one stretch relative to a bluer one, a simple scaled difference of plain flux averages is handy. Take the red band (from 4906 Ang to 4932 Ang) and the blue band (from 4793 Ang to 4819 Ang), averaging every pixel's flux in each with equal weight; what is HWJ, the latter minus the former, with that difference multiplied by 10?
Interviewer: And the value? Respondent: 1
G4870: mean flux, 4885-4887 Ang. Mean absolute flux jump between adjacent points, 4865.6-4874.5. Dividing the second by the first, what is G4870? 0.13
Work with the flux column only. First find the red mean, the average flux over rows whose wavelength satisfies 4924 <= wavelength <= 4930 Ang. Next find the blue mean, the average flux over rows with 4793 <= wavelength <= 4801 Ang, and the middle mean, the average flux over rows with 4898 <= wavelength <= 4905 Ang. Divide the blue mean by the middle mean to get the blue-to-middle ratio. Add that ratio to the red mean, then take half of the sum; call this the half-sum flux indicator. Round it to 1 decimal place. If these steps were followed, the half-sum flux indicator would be 10.0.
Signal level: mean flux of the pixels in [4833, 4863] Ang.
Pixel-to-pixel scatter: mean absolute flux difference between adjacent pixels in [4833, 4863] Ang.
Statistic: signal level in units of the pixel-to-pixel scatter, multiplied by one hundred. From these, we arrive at 1584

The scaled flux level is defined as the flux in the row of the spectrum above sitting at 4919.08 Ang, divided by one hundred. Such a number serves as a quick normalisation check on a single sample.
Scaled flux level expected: 0.112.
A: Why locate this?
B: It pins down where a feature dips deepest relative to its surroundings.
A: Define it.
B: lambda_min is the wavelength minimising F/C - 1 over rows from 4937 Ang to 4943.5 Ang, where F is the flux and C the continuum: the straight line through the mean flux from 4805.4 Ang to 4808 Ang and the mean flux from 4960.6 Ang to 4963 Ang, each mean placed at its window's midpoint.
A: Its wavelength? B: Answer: 4939.51 Ang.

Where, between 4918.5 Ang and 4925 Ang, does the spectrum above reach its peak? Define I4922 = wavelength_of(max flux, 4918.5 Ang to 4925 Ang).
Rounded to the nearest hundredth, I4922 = 4923.61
